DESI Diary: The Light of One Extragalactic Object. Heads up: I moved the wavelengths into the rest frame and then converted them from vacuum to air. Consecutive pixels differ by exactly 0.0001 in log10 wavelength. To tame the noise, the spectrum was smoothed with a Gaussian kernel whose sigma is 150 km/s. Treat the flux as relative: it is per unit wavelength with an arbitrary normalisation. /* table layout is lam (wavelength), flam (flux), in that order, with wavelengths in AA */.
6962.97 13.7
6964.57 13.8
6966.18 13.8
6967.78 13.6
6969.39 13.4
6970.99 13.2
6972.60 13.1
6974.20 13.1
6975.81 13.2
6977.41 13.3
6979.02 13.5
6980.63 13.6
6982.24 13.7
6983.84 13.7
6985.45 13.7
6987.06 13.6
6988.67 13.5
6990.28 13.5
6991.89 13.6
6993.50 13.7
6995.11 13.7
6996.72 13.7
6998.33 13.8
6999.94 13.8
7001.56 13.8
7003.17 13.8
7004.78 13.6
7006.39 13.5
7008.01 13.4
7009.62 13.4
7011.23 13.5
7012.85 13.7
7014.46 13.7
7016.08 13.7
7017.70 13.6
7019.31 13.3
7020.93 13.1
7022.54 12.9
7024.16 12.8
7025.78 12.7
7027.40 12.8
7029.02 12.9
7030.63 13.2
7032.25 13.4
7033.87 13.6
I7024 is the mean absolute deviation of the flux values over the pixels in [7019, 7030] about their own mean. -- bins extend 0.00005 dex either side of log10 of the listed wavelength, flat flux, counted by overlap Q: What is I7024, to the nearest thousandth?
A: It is 0.155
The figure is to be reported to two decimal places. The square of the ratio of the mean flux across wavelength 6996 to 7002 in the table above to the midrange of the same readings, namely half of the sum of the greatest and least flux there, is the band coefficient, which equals 1.00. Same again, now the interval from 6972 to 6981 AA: 0.99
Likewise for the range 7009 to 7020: 1.01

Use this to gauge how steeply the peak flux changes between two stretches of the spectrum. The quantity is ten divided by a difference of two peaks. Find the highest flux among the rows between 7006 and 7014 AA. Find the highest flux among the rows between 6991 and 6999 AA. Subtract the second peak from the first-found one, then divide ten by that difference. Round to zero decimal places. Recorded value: -100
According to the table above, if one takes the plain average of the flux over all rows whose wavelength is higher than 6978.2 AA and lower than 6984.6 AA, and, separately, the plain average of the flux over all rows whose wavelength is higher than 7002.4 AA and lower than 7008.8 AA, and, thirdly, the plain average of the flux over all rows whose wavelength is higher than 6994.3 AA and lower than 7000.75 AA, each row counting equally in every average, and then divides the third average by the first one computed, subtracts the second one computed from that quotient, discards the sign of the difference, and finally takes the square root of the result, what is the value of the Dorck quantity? 3.54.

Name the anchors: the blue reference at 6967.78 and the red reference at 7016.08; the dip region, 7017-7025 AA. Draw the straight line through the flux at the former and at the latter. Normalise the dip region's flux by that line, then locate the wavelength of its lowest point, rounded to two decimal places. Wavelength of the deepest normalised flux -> 7024.16 AA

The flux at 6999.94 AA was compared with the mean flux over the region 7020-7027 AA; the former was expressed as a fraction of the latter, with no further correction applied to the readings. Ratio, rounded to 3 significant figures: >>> 1.07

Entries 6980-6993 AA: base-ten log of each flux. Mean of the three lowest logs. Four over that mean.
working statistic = 3.54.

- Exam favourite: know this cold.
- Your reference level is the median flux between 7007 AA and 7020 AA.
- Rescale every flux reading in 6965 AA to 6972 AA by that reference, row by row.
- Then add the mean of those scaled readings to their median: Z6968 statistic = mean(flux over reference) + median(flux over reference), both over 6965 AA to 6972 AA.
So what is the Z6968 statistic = 1.99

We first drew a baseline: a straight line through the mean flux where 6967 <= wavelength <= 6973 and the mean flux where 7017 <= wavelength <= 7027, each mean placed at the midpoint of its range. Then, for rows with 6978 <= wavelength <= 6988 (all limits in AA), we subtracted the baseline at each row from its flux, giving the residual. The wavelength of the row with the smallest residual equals 6979.02 AA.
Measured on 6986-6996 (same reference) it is 6988.67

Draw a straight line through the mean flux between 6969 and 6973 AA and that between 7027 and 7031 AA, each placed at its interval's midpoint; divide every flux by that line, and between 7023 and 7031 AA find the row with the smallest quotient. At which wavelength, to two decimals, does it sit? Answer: 7025.78 AA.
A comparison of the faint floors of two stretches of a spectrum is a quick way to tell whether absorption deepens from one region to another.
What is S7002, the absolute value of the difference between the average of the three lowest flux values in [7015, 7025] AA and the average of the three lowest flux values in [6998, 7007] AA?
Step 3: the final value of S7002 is 0.70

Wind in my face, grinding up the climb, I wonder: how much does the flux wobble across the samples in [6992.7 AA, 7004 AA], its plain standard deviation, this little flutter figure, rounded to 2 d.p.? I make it 0.05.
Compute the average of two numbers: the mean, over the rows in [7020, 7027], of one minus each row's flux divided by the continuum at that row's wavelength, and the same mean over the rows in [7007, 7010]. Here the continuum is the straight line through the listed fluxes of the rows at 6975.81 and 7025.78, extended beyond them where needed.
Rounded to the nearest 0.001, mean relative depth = -0.027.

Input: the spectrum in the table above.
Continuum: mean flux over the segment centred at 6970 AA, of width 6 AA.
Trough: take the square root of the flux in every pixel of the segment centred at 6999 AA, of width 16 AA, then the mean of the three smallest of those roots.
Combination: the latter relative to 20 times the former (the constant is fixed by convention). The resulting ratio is 0.0138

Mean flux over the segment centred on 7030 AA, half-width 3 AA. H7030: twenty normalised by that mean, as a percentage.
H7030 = 153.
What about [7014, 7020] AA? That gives 147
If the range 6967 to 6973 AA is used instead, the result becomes 150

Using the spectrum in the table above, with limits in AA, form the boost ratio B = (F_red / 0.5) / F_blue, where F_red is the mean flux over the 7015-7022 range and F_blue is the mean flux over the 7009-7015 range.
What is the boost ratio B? 1.98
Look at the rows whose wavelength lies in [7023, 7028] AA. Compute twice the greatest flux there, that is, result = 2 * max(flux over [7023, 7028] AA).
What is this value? 25.6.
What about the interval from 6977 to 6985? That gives 27.4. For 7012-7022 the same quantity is 27.4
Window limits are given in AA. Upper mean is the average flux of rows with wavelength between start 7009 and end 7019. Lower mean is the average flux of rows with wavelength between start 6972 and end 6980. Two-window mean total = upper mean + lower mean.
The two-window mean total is 26.8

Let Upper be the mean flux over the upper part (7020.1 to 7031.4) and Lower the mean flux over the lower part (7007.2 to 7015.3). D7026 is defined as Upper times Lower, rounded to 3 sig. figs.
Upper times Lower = 175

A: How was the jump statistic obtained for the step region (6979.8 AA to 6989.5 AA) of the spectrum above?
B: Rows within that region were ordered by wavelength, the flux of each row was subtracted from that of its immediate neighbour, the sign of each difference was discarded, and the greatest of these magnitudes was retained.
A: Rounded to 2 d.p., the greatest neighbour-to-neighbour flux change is 0.10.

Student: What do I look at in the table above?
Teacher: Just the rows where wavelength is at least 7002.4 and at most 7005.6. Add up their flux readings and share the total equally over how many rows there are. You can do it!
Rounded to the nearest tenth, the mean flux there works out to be 13.7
